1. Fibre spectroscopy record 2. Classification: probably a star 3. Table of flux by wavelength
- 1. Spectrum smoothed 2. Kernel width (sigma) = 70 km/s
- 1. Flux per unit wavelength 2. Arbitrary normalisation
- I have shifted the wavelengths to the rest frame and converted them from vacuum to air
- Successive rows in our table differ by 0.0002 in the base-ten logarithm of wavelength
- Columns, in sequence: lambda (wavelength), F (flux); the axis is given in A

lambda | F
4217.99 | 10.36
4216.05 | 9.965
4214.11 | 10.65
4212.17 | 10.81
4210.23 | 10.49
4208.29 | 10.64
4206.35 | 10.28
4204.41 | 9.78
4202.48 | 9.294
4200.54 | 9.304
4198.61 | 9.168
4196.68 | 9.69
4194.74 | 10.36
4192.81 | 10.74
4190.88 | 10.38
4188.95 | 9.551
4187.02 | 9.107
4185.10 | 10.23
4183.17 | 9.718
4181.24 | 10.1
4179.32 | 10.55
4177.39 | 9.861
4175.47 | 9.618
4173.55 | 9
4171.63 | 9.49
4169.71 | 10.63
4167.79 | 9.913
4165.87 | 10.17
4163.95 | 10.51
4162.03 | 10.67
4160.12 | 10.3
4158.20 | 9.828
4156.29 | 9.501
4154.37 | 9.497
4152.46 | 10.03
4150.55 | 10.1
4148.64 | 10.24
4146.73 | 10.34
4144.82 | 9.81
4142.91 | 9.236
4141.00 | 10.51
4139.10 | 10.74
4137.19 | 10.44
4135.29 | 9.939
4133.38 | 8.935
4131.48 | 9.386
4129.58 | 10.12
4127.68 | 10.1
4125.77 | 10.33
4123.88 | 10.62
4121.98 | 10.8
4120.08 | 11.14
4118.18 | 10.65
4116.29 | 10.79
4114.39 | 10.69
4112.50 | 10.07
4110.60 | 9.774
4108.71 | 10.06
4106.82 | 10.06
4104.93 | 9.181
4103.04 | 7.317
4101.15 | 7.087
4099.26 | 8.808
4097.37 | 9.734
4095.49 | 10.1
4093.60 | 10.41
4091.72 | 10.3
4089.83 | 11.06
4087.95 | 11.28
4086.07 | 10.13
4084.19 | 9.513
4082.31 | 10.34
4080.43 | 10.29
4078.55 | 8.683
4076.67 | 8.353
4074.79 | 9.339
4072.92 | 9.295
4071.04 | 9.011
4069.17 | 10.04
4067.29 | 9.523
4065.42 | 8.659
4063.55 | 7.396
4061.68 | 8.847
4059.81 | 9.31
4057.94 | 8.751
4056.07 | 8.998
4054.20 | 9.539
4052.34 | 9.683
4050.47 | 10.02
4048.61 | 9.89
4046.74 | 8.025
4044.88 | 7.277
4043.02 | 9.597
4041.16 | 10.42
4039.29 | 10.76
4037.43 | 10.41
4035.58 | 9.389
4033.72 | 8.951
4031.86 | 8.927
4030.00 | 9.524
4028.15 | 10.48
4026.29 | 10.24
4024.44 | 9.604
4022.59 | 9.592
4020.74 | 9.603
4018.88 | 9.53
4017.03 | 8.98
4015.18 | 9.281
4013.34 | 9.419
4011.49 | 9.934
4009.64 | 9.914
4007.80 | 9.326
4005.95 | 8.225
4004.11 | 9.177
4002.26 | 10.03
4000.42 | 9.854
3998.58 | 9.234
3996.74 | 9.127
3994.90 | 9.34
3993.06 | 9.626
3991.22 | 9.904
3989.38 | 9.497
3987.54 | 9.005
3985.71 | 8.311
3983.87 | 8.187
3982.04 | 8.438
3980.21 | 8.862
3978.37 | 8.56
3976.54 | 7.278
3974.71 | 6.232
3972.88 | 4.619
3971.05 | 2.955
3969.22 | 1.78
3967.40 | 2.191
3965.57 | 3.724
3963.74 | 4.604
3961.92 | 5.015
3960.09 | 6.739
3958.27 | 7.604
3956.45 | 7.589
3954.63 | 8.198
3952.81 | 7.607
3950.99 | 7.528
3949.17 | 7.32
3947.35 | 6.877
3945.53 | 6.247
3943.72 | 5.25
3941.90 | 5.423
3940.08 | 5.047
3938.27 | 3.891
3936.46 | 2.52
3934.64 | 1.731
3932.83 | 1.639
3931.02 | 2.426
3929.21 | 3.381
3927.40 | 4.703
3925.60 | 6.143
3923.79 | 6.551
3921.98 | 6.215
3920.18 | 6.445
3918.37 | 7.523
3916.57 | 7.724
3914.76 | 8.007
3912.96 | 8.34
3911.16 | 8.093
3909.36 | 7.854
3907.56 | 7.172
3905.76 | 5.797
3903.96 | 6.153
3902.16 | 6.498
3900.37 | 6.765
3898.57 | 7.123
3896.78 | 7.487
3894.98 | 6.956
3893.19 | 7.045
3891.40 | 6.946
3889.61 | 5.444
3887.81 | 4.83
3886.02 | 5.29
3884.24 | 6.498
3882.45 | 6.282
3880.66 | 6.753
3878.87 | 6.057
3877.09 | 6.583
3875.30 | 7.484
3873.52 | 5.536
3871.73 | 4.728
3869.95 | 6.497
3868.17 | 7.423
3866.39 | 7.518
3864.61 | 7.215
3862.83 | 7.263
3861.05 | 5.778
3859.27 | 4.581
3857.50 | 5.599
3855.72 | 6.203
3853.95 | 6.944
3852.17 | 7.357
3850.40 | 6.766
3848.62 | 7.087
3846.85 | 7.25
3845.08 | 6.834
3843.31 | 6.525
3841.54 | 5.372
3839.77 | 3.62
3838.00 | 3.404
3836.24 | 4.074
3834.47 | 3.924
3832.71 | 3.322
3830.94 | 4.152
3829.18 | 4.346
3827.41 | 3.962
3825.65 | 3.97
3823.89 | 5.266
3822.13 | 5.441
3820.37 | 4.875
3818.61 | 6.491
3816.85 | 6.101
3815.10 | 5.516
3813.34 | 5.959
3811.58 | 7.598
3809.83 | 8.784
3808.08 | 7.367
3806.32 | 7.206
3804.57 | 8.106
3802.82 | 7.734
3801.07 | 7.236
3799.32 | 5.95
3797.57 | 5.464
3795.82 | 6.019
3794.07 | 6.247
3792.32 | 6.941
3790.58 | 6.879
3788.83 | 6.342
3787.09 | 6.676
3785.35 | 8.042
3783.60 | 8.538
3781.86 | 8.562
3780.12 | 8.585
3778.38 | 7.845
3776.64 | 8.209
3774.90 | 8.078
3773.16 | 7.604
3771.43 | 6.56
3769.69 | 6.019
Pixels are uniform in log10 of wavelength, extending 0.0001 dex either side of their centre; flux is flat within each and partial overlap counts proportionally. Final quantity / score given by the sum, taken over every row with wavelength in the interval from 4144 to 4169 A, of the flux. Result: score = 131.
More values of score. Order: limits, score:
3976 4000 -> 115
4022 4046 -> 125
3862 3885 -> 86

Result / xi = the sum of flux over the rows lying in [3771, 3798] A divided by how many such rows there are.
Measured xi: 7.3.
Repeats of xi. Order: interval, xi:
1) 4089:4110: 9.5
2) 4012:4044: 9.7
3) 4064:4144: 9.8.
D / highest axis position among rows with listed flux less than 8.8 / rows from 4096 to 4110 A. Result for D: 4103.04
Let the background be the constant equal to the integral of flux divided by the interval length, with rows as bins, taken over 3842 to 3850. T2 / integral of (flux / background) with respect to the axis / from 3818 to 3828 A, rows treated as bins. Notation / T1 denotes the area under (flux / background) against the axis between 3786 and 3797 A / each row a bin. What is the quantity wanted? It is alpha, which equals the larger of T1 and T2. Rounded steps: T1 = 11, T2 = 7.3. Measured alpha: 10.5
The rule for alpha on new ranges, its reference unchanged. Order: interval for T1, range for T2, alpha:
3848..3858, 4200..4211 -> 16.1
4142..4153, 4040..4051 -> 16.0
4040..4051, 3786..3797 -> 14.8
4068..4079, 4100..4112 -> 15.7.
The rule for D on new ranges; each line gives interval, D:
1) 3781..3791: 3790.58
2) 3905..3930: 3929.21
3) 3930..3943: 3941.90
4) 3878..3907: 3905.76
